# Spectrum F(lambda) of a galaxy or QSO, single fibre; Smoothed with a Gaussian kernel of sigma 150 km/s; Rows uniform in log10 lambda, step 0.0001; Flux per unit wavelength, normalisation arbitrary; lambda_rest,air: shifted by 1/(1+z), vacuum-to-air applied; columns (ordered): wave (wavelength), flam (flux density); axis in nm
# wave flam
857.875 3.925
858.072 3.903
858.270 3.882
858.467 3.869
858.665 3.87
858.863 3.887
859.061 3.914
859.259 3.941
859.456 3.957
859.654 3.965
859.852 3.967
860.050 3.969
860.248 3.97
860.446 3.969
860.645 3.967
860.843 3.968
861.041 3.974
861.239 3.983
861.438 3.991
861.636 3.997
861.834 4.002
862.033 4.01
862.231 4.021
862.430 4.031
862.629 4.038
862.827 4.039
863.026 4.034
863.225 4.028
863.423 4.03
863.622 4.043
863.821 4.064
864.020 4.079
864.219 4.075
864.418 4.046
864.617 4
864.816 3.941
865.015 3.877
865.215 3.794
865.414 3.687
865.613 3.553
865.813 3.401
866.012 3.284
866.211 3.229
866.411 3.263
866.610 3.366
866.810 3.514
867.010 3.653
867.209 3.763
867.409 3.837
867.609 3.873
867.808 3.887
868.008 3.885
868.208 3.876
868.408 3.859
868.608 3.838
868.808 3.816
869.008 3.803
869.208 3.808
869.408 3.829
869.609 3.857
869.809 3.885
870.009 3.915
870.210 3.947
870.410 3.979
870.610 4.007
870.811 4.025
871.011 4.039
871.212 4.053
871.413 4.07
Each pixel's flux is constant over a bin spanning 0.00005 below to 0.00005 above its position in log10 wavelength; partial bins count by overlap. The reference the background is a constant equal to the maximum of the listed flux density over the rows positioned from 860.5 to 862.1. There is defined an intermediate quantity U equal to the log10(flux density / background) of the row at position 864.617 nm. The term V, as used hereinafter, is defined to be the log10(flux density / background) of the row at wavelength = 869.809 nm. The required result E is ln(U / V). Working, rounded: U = 0.00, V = -0.014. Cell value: -2.5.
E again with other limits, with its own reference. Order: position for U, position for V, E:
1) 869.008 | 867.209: -0.2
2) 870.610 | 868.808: -4.2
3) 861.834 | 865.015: -2.8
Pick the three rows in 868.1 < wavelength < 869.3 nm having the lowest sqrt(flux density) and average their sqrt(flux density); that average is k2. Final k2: 1.95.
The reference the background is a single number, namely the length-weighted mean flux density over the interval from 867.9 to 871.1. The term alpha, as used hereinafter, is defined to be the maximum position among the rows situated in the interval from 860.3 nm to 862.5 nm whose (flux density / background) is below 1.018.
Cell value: 860.645 nm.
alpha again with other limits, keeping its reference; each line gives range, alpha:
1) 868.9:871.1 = 870.210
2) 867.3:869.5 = 869.408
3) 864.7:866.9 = 866.810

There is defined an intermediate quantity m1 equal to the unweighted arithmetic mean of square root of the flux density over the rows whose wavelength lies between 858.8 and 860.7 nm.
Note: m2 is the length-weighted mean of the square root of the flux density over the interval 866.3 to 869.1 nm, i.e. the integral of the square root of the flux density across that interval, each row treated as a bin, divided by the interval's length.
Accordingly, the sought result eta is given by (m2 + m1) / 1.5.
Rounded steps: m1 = 1.99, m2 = 1.93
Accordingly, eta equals 2.61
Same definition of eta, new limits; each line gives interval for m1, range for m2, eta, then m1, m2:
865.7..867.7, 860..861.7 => 2.58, 1.87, 1.99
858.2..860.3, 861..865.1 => 2.66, 1.98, 2.00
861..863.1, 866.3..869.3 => 2.62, 2.00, 1.93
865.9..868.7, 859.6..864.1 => 2.61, 1.91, 2.00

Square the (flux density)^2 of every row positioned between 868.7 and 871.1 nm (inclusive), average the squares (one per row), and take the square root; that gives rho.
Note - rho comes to 15.3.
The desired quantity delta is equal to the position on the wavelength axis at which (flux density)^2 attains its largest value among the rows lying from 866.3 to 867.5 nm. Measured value 867.409 nm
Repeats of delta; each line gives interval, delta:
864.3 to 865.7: 864.418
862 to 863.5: 862.827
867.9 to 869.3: 868.008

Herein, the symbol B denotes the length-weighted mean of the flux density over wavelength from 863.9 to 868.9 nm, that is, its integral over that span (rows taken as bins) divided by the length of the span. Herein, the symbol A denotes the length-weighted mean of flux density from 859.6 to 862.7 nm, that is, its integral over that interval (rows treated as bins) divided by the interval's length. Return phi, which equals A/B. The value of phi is 1.07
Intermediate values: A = 3.99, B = 3.74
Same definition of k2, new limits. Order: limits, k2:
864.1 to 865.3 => 1.97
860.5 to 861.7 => 1.99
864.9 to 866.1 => 1.85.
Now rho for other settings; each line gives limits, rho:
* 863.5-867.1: 14.1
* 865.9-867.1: 11.5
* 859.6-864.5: 16.1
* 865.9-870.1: 14.0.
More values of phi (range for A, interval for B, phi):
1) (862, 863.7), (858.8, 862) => 1.02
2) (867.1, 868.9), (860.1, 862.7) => 0.96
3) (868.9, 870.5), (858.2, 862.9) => 0.98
